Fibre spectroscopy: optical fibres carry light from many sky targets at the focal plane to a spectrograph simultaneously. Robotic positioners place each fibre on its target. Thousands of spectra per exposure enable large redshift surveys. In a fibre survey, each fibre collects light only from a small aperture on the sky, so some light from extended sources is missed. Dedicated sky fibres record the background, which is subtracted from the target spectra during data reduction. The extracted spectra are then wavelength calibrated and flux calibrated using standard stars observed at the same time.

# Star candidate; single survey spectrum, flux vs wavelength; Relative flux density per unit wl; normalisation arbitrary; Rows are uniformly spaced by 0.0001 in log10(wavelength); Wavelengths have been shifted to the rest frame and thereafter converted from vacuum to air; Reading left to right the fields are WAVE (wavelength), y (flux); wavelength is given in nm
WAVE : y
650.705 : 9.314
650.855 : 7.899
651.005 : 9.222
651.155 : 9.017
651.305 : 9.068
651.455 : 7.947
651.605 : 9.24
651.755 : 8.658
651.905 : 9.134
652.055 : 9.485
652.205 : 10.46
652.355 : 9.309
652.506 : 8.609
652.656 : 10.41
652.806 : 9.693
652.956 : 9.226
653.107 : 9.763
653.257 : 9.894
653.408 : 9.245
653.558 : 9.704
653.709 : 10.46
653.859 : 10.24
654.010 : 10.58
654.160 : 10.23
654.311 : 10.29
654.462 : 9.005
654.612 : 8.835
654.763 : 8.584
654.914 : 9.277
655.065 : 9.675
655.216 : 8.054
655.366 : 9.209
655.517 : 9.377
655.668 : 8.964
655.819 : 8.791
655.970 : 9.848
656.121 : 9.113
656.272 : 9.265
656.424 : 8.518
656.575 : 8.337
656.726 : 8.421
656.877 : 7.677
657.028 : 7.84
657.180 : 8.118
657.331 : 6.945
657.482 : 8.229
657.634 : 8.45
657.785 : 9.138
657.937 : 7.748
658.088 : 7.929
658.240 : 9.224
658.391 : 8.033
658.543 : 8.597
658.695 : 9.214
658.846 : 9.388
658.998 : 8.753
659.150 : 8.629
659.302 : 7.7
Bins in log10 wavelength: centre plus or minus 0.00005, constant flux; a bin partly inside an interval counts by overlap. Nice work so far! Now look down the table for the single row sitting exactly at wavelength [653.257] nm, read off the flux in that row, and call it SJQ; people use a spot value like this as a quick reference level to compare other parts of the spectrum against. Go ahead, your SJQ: 9.894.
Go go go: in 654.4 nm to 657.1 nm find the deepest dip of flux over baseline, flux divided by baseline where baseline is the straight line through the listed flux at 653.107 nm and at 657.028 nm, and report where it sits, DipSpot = 655.216 nm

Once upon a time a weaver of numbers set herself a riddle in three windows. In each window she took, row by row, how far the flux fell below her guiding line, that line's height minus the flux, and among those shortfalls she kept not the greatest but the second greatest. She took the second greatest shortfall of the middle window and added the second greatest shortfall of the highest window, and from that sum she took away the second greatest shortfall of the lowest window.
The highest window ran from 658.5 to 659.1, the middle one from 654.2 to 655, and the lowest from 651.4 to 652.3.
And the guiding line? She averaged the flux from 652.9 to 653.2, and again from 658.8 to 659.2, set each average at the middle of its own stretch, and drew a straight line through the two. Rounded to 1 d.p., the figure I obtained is -0.3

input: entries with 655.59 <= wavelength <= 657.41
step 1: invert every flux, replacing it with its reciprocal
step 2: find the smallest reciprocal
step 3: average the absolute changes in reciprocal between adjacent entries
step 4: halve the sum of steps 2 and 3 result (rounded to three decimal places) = 0.054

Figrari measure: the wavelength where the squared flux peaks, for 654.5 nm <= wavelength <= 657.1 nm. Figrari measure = 655.970 nm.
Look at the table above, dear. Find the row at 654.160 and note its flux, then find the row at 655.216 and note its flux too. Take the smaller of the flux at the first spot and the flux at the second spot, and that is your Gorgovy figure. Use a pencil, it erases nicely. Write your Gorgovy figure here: 8.05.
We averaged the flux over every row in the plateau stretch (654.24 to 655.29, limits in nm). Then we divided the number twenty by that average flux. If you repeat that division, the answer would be 2.20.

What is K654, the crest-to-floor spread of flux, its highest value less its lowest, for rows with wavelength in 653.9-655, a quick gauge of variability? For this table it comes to 2.0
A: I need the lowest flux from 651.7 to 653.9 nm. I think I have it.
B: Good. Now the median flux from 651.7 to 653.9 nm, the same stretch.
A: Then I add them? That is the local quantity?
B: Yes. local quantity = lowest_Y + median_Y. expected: 18.3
